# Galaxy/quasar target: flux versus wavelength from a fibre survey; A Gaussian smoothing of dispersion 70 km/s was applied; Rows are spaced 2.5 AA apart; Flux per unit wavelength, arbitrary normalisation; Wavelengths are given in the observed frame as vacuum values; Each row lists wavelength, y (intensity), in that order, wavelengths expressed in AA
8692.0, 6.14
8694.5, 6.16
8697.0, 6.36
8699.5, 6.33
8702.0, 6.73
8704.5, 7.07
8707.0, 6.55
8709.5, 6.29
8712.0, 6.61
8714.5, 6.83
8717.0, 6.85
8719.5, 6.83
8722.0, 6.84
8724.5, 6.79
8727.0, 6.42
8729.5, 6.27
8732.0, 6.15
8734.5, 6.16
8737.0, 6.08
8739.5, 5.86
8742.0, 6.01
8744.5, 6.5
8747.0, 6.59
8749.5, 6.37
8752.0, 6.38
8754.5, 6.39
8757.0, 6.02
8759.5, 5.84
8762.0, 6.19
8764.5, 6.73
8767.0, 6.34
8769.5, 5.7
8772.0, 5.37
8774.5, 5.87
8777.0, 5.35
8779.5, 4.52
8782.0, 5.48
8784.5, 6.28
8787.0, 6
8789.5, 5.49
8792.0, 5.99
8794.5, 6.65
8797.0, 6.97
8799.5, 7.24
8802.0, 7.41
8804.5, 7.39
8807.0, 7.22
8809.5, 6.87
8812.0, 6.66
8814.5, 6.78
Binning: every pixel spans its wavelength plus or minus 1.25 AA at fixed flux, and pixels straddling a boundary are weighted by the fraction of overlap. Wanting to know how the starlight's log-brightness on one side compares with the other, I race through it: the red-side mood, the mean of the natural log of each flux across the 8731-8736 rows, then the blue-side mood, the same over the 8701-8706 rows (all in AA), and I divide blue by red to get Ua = 1.06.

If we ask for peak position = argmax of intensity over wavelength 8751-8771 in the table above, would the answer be 8764.5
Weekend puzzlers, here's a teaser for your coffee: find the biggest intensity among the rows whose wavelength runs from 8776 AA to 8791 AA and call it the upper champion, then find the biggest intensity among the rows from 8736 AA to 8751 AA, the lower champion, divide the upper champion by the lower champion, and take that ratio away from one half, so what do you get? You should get -0.45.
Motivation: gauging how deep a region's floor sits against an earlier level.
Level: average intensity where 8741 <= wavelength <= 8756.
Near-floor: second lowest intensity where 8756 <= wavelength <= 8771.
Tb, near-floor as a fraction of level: 0.92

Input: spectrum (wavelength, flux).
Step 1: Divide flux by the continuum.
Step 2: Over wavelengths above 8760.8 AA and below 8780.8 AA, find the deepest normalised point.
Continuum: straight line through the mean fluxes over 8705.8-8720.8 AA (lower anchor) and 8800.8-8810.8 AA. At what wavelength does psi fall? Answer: 8779.5 AA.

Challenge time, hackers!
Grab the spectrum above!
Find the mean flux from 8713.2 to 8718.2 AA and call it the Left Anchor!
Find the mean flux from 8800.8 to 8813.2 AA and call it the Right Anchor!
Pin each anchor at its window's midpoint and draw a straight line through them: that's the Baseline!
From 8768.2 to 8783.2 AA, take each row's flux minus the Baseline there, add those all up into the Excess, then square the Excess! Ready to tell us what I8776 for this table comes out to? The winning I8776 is 96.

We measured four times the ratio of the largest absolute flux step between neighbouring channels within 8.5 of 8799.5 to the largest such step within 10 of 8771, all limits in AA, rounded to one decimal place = 3.2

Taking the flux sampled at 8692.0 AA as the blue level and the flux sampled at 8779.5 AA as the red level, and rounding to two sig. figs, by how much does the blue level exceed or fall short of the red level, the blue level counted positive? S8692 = 1.6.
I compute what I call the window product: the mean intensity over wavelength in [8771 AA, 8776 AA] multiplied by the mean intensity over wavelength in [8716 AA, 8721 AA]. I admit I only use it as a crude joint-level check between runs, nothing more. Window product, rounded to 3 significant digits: 38.4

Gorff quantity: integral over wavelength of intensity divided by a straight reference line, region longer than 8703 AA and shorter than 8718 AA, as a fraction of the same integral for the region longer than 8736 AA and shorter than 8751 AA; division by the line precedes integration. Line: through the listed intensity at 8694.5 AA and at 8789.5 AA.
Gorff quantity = 1.0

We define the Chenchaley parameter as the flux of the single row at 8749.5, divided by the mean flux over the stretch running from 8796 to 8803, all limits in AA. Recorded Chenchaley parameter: 0.884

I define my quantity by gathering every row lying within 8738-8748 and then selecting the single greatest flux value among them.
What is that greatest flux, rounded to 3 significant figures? 6.59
